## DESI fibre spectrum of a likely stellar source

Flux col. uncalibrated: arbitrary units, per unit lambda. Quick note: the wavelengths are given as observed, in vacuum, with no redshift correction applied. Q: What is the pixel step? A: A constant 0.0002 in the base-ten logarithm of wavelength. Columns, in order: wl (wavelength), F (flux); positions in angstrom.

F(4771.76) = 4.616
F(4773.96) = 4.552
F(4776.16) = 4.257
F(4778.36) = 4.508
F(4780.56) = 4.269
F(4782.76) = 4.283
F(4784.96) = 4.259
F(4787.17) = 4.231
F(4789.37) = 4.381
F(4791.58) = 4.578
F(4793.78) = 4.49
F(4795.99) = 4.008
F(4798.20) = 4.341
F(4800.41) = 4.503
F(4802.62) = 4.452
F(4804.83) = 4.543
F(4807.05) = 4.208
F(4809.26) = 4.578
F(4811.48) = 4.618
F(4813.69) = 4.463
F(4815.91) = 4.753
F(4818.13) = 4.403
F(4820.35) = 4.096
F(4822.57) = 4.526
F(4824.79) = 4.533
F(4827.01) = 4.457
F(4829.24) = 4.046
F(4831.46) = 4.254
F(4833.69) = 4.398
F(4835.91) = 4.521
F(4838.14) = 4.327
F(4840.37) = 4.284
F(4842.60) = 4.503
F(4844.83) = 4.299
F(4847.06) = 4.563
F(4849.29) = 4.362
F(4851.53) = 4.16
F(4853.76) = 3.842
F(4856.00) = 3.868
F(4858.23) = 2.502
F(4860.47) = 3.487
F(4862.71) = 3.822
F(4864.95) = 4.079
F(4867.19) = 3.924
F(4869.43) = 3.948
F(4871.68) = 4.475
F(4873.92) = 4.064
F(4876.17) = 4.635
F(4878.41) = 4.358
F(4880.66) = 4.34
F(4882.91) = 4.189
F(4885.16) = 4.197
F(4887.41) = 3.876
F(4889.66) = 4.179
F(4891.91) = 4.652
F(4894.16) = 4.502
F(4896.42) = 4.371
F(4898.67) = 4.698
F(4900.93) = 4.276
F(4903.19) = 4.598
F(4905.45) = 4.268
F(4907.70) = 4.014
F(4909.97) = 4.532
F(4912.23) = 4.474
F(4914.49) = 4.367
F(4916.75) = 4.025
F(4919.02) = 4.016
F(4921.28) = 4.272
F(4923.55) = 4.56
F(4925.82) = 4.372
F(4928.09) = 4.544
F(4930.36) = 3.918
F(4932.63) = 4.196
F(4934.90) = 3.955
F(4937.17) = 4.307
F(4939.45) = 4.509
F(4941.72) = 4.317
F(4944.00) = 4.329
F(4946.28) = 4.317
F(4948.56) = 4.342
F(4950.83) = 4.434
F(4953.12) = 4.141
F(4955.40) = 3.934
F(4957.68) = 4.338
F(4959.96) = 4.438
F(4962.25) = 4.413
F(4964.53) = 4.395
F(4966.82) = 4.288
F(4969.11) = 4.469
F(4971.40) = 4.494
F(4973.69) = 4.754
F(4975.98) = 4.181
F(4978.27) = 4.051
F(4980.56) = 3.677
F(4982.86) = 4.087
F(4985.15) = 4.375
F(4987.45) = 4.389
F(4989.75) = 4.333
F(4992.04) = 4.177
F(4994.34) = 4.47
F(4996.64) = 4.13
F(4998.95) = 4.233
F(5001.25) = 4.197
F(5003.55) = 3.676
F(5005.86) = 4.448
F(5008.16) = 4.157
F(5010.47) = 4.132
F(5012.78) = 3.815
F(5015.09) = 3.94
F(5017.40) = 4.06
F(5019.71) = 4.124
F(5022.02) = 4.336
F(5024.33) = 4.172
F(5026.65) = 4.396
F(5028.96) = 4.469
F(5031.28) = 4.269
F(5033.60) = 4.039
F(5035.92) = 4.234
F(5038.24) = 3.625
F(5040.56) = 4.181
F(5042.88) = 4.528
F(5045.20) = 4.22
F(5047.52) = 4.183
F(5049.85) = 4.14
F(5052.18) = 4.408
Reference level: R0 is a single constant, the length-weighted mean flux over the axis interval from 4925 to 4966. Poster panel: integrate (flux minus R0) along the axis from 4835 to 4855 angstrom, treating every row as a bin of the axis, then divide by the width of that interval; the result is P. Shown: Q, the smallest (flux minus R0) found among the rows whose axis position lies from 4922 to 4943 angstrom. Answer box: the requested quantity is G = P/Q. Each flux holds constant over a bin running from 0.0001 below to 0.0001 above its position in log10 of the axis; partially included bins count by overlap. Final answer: -0.07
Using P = 0.02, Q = -0.37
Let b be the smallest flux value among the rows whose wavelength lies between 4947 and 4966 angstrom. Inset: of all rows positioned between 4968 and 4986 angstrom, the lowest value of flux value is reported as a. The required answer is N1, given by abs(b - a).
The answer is 0.26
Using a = 3.677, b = 3.934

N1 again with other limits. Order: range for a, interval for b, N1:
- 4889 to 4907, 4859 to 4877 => 0.69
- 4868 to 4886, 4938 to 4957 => 0.01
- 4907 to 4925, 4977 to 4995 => 0.34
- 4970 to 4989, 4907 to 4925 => 0.34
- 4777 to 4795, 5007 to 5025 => 0.42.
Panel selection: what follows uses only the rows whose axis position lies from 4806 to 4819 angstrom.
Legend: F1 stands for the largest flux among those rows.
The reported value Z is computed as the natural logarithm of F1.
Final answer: 1.56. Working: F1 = 4.753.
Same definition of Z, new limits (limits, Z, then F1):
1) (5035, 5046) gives 1.51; 4.528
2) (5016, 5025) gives 1.47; 4.336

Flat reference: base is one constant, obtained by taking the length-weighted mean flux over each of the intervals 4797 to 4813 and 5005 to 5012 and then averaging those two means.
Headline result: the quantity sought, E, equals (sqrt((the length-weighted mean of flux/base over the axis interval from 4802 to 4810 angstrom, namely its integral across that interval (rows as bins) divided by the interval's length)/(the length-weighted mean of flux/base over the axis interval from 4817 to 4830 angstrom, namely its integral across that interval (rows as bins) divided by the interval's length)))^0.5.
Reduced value 1.01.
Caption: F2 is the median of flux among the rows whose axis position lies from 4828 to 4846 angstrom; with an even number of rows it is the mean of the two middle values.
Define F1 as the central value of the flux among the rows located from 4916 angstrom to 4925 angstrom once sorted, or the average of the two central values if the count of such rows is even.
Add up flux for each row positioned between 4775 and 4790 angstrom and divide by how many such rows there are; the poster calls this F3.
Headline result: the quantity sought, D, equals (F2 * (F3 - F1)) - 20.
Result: -19.3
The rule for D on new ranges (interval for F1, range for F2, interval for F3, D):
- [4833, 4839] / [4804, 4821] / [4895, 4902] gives -19.8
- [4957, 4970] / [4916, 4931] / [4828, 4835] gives -20.7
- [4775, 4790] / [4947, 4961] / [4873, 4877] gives -19.7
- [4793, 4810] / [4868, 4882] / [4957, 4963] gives -20.3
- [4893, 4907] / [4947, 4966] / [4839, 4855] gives -20.7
